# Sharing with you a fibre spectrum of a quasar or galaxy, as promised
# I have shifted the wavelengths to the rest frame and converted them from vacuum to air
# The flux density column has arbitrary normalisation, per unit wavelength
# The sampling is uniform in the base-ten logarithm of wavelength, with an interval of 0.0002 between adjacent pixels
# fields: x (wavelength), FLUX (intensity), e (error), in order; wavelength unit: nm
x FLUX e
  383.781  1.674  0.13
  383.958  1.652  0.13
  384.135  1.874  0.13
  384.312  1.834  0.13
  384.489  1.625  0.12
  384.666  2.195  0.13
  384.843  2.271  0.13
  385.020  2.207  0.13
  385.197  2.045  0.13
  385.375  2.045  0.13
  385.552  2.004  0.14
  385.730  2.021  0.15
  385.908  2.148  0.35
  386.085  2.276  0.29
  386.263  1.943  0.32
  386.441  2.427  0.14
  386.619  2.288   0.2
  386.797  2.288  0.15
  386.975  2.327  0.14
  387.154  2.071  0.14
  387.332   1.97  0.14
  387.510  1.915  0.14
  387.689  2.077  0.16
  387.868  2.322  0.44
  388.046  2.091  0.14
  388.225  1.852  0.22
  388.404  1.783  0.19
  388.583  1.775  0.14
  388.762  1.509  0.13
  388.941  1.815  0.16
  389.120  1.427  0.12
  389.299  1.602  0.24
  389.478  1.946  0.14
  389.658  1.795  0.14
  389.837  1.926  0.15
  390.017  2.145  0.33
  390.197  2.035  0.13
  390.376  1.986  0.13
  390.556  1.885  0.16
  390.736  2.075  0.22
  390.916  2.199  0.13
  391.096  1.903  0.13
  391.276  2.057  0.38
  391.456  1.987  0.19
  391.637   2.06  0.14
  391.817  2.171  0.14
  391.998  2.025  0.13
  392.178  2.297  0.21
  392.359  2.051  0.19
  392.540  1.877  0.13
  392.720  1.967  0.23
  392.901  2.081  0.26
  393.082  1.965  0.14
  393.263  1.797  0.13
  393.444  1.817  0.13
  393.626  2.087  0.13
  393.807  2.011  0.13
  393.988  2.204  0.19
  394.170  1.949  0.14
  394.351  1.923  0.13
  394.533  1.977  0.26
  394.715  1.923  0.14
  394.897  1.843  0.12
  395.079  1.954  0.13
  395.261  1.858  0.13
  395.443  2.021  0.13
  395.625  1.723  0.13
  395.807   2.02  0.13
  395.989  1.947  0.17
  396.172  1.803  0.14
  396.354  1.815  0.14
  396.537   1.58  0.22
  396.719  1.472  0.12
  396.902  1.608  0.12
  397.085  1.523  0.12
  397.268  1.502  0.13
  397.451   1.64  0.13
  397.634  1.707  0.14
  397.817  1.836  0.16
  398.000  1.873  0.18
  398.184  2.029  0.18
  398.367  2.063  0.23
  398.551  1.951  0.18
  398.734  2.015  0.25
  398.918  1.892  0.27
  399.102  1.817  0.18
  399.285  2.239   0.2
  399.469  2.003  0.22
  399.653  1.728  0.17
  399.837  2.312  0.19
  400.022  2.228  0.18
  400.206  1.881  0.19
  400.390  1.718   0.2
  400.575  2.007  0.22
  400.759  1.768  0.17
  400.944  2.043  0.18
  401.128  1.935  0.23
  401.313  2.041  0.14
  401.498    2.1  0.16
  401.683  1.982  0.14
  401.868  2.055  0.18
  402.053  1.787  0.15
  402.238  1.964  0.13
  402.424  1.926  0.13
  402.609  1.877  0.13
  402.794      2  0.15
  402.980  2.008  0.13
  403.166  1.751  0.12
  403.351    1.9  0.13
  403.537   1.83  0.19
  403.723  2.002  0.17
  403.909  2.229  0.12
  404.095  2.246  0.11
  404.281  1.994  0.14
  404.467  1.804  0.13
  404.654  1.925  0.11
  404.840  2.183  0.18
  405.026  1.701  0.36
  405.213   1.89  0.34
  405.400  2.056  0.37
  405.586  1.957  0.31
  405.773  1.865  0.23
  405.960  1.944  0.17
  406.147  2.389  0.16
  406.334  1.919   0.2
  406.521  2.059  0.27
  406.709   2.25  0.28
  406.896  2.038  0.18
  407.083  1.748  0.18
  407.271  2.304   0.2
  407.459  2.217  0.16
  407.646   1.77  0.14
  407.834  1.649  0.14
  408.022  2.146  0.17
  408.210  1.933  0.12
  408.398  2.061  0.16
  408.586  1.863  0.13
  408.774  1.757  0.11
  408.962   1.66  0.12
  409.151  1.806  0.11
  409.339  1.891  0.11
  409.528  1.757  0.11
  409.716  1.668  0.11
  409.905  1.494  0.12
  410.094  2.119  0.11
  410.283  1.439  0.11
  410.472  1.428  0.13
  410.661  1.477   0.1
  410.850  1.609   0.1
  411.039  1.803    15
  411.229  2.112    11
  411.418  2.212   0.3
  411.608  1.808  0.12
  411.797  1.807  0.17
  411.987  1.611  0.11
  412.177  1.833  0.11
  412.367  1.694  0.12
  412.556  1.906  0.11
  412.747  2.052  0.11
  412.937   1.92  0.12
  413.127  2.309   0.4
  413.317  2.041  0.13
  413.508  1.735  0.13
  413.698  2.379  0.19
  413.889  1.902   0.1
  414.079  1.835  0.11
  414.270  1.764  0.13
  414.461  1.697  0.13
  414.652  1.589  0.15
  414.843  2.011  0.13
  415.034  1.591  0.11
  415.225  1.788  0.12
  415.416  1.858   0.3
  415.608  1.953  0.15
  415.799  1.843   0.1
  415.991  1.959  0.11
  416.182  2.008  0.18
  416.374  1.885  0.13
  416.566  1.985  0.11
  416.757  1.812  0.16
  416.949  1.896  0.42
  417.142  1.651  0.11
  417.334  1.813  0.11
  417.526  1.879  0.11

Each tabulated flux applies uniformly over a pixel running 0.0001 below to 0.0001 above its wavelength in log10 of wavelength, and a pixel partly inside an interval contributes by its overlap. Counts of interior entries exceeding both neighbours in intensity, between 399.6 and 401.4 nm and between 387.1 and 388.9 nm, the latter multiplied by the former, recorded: 3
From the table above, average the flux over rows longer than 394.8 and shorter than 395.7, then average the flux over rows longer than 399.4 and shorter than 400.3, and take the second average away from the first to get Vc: -0.15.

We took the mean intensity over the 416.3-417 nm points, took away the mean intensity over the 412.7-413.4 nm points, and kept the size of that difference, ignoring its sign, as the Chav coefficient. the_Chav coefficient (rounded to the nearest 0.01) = 0.19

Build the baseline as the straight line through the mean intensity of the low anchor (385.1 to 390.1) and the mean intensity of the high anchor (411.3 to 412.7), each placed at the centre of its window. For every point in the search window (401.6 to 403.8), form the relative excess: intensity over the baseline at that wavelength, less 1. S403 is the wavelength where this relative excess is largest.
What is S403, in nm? 401.868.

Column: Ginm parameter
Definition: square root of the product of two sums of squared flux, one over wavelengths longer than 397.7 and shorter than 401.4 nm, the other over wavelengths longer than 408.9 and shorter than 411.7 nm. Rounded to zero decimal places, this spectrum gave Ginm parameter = 61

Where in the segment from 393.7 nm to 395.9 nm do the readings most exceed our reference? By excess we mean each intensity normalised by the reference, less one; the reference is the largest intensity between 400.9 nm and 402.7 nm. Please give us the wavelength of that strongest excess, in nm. 393.988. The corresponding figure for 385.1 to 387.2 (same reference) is 386.441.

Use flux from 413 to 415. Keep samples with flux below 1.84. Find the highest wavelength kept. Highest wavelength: 414.652 nm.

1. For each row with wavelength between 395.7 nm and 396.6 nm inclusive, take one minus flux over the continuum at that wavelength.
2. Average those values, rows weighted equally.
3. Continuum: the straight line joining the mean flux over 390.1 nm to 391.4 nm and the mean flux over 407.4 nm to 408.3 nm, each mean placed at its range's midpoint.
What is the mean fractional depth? 0.08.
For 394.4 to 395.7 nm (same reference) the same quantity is 0.05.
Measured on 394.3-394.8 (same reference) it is 0.03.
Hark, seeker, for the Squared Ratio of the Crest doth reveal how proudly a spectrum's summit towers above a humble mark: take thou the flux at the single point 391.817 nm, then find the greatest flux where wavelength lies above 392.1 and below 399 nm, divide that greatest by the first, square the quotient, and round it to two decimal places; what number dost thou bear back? 1.12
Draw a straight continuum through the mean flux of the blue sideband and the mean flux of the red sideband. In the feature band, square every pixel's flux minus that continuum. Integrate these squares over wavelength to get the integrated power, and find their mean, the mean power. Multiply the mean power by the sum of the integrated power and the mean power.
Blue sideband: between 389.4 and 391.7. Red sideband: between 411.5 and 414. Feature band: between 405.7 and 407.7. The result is 0.009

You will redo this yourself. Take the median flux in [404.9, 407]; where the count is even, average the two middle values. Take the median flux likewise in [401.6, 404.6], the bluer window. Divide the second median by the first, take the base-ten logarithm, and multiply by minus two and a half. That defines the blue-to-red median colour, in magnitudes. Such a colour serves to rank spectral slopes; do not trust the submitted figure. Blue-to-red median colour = -0.01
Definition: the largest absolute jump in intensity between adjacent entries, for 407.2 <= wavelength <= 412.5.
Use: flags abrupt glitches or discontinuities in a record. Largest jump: 0.7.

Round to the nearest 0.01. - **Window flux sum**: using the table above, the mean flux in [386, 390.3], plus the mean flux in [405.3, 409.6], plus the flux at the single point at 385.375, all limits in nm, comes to 5.99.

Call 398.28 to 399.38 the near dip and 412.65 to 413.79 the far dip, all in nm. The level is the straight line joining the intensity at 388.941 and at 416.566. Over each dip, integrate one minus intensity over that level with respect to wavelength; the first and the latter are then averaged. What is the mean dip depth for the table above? -0.07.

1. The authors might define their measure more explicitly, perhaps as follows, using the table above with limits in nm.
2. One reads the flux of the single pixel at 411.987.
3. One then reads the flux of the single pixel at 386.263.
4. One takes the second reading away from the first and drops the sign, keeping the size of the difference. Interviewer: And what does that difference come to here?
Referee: 0.33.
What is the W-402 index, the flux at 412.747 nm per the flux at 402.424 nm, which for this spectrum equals 1.07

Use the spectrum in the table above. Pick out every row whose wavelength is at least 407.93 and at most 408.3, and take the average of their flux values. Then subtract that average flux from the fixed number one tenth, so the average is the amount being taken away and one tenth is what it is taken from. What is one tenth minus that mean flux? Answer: -1.94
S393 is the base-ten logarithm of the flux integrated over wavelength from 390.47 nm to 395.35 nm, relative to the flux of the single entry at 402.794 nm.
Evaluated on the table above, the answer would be 0.69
